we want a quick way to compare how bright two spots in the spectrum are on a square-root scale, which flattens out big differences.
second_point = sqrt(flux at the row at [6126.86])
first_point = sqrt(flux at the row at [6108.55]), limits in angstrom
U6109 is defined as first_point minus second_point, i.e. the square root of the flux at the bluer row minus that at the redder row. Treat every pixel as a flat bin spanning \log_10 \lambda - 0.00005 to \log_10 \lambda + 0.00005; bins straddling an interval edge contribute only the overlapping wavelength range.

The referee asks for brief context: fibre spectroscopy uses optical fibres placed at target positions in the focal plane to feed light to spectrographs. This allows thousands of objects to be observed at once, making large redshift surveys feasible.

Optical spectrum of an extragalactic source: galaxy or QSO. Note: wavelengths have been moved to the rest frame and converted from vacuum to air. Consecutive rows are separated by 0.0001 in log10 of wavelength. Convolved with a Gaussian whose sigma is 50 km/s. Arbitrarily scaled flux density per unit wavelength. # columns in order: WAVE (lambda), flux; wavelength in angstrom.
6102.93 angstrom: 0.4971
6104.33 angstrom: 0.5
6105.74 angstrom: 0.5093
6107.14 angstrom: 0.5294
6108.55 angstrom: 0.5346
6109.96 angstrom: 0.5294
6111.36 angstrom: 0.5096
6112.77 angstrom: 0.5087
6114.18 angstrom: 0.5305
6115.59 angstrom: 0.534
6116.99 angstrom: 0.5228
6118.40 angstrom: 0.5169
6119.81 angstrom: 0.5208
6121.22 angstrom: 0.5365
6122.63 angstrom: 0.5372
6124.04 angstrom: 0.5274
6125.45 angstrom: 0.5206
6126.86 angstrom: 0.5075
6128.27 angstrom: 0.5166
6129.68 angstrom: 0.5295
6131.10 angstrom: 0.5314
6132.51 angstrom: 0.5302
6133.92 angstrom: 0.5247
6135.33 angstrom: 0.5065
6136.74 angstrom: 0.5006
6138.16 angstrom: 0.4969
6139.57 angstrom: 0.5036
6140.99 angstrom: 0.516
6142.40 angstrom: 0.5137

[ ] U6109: 0.019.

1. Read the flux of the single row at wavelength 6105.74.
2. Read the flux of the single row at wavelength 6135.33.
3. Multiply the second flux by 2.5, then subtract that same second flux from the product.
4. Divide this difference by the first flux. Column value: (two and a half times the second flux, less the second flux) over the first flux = 1.49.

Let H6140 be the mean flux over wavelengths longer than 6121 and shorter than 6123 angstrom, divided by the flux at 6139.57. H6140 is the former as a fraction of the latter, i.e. 1.066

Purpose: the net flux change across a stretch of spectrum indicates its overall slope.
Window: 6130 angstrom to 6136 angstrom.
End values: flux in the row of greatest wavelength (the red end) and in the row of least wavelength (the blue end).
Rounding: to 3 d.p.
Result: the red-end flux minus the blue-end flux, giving -0.025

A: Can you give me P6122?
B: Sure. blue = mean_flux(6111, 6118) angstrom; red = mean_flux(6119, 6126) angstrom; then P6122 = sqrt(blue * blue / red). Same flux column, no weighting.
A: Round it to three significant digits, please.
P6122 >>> 0.717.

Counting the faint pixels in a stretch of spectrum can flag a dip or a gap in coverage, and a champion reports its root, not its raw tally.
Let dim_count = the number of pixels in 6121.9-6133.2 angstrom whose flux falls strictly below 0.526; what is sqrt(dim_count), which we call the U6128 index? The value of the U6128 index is 1.7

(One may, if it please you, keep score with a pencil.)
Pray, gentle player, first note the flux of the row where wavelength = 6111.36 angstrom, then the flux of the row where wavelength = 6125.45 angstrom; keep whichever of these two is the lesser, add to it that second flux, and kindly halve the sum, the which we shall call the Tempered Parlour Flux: 0.515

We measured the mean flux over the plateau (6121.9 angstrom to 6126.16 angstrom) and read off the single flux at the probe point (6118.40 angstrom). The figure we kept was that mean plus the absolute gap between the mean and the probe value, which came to 0.540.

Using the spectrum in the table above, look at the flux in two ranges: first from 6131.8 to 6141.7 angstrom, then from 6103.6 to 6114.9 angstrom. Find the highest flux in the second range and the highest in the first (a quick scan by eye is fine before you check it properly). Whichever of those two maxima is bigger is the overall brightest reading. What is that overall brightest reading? 0.535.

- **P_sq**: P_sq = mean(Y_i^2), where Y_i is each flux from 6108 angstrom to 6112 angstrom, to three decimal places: 0.275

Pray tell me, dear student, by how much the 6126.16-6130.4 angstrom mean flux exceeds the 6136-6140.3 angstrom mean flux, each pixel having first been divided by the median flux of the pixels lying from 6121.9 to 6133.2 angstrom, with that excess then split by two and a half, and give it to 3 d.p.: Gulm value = 0.013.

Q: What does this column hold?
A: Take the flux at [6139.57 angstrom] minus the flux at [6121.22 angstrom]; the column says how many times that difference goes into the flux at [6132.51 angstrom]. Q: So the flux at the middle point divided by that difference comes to -16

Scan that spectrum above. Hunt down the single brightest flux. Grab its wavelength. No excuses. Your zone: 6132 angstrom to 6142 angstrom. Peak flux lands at 6132.51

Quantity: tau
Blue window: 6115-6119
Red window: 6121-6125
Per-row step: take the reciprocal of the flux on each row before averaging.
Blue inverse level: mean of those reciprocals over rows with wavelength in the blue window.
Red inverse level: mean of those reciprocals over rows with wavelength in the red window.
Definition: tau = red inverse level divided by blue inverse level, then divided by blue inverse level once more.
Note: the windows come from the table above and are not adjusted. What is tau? 0.515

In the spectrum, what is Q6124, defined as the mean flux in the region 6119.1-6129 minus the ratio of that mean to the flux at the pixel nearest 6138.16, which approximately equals -0.530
